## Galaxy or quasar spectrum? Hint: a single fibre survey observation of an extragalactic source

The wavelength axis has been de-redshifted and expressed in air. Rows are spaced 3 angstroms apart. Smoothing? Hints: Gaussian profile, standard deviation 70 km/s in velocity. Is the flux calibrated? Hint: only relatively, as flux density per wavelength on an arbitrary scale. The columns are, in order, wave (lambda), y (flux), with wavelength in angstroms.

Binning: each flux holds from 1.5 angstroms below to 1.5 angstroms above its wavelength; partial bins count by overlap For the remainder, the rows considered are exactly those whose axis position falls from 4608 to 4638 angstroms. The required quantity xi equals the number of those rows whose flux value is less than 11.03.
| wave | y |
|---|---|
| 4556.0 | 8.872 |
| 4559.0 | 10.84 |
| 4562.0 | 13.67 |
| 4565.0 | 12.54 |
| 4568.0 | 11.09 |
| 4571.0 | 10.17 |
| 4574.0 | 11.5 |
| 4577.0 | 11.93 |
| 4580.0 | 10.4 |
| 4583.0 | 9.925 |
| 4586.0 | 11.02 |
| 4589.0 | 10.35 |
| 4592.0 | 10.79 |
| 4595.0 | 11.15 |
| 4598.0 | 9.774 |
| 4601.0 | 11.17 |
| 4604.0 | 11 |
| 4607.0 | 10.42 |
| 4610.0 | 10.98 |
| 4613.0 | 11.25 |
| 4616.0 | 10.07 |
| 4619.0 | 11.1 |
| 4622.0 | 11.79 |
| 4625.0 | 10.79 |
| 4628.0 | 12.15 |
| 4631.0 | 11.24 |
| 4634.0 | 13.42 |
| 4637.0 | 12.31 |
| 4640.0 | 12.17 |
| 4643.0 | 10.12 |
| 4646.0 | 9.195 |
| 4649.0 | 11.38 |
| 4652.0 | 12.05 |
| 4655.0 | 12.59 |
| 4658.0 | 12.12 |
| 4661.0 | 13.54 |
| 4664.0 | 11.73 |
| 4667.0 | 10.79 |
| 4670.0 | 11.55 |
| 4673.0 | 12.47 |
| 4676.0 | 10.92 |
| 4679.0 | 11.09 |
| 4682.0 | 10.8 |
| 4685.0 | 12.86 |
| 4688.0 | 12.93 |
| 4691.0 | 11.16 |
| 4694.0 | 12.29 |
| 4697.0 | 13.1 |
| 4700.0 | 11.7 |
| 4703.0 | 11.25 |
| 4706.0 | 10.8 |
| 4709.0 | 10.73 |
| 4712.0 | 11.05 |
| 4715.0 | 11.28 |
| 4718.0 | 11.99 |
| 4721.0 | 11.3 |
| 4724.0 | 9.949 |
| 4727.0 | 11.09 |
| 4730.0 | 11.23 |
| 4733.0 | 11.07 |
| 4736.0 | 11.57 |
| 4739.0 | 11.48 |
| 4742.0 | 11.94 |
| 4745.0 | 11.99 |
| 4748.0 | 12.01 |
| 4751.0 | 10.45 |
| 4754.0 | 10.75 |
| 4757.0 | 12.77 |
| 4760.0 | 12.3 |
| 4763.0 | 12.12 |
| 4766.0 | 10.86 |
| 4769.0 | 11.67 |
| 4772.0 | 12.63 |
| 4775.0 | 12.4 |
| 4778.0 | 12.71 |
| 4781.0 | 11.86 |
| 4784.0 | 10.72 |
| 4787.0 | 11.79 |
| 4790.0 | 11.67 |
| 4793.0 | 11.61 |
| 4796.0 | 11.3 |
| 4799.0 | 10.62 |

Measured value 3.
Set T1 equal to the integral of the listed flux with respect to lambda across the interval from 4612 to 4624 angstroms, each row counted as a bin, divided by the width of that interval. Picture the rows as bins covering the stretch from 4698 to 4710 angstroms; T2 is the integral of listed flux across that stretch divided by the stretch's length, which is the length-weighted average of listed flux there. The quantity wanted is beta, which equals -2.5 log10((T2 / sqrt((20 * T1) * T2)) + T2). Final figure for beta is -2.65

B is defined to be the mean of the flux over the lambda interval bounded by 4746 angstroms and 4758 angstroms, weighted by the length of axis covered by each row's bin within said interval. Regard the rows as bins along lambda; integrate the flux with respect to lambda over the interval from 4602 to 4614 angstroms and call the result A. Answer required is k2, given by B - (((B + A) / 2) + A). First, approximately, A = 131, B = 11.5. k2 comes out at -191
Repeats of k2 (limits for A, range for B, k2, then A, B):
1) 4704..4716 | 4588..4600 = -192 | 132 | 10.6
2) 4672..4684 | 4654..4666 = -198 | 136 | 12.4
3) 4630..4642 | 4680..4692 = -214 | 147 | 11.9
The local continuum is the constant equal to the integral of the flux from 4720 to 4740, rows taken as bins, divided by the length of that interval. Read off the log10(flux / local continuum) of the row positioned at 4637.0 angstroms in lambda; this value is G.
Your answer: 0.05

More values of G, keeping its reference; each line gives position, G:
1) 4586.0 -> 0.00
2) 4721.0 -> 0.01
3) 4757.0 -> 0.06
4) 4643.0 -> -0.04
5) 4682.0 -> -0.01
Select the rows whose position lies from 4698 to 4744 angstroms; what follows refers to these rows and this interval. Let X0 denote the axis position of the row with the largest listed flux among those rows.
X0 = 4718.0 angstroms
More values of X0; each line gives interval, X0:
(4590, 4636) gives 4634.0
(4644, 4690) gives 4661.0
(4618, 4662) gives 4661.0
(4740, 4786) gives 4757.0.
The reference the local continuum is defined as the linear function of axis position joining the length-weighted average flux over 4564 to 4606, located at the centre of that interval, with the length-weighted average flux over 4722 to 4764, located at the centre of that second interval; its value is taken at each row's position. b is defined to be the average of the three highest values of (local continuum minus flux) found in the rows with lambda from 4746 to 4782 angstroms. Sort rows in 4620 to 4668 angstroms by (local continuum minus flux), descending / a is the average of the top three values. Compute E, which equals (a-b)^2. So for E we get 0.07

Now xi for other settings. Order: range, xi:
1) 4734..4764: 2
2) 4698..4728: 3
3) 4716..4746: 1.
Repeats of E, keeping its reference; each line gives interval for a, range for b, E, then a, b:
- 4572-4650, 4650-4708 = 0.80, 1.36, 0.5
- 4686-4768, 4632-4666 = 0.04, 1.09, 0.9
